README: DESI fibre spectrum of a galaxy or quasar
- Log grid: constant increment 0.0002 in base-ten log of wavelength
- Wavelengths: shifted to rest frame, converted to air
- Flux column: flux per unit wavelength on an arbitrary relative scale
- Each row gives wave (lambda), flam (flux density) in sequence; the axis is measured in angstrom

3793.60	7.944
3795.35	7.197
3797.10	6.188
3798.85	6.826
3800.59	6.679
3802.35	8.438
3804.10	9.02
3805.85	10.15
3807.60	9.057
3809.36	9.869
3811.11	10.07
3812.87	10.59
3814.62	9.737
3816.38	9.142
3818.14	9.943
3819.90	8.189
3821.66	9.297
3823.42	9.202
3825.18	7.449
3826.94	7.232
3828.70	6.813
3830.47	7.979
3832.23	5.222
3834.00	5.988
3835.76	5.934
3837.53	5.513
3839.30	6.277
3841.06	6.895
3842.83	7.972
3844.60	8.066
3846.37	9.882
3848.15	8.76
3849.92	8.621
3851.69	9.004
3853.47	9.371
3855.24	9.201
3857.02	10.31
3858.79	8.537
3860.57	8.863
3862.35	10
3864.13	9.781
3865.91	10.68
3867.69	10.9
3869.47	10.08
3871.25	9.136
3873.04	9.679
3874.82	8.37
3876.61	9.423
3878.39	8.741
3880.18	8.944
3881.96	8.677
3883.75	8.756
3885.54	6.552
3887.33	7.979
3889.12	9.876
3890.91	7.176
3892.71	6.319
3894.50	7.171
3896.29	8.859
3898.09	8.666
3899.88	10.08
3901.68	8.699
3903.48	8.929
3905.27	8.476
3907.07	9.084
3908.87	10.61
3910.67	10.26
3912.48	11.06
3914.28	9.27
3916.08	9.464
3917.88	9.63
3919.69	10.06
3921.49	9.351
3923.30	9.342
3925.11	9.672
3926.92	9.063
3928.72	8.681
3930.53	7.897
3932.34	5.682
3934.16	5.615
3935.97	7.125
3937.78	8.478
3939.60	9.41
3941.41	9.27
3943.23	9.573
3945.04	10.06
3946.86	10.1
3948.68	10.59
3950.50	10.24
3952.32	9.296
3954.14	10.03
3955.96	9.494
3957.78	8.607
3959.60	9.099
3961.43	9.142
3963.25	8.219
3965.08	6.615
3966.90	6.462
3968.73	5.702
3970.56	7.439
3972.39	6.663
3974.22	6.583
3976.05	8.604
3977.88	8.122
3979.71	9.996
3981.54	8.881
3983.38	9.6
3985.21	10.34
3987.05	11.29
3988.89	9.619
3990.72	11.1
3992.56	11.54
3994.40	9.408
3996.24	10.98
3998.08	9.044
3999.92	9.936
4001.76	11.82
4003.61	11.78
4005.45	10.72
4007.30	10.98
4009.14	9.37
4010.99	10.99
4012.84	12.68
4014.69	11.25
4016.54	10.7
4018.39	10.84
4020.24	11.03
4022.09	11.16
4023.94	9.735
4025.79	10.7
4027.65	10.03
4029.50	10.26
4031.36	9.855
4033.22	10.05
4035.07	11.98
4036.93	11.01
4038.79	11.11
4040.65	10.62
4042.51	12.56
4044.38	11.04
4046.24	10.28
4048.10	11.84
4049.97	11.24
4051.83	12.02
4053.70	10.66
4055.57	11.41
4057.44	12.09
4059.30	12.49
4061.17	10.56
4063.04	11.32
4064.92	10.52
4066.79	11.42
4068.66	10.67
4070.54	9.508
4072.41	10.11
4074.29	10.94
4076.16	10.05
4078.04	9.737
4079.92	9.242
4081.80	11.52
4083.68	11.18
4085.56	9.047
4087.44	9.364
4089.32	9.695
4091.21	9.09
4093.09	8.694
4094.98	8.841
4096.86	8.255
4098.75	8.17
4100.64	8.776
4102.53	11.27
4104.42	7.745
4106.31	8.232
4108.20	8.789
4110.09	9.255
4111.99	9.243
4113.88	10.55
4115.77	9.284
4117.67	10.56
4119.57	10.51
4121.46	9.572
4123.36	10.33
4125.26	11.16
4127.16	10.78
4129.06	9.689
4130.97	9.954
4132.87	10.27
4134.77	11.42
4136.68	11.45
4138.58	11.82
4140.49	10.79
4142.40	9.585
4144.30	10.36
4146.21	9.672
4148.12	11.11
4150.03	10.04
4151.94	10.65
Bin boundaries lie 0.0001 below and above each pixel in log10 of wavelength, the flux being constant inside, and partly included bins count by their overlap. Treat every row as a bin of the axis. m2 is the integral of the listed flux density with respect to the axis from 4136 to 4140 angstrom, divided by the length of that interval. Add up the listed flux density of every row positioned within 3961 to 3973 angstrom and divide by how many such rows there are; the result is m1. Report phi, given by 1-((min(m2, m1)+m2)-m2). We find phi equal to -6.2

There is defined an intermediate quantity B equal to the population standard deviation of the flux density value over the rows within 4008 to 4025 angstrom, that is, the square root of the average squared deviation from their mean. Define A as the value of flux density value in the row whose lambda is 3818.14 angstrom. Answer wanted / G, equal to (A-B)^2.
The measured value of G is 82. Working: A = 9.943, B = 0.89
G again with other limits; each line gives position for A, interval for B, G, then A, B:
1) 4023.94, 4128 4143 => 80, 9.735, 0.81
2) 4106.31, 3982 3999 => 54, 8.232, 0.88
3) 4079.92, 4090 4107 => 69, 9.242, 0.96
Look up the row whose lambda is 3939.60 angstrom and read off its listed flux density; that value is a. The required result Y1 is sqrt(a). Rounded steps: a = 9.41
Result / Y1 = 3.1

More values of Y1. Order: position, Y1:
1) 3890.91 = 2.7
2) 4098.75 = 2.9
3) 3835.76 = 2.4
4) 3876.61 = 3.1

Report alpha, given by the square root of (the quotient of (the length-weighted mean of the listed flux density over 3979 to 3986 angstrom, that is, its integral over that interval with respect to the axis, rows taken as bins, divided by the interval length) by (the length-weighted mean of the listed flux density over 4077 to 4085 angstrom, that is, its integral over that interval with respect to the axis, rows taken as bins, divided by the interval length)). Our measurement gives 0.97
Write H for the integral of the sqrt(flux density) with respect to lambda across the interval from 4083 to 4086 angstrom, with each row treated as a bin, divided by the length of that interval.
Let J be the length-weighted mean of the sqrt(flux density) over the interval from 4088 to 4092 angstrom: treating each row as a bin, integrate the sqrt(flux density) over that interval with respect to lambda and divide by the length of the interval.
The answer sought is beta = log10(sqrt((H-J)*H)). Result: -0.20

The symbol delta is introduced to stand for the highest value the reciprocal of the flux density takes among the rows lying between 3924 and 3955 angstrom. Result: 0.18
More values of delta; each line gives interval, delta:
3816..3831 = 0.15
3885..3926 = 0.16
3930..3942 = 0.18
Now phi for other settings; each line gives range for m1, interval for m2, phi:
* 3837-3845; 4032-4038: -5.9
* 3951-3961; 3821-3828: -7.2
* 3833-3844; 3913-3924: -5.4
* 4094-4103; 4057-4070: -8.1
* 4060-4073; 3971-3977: -6.3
